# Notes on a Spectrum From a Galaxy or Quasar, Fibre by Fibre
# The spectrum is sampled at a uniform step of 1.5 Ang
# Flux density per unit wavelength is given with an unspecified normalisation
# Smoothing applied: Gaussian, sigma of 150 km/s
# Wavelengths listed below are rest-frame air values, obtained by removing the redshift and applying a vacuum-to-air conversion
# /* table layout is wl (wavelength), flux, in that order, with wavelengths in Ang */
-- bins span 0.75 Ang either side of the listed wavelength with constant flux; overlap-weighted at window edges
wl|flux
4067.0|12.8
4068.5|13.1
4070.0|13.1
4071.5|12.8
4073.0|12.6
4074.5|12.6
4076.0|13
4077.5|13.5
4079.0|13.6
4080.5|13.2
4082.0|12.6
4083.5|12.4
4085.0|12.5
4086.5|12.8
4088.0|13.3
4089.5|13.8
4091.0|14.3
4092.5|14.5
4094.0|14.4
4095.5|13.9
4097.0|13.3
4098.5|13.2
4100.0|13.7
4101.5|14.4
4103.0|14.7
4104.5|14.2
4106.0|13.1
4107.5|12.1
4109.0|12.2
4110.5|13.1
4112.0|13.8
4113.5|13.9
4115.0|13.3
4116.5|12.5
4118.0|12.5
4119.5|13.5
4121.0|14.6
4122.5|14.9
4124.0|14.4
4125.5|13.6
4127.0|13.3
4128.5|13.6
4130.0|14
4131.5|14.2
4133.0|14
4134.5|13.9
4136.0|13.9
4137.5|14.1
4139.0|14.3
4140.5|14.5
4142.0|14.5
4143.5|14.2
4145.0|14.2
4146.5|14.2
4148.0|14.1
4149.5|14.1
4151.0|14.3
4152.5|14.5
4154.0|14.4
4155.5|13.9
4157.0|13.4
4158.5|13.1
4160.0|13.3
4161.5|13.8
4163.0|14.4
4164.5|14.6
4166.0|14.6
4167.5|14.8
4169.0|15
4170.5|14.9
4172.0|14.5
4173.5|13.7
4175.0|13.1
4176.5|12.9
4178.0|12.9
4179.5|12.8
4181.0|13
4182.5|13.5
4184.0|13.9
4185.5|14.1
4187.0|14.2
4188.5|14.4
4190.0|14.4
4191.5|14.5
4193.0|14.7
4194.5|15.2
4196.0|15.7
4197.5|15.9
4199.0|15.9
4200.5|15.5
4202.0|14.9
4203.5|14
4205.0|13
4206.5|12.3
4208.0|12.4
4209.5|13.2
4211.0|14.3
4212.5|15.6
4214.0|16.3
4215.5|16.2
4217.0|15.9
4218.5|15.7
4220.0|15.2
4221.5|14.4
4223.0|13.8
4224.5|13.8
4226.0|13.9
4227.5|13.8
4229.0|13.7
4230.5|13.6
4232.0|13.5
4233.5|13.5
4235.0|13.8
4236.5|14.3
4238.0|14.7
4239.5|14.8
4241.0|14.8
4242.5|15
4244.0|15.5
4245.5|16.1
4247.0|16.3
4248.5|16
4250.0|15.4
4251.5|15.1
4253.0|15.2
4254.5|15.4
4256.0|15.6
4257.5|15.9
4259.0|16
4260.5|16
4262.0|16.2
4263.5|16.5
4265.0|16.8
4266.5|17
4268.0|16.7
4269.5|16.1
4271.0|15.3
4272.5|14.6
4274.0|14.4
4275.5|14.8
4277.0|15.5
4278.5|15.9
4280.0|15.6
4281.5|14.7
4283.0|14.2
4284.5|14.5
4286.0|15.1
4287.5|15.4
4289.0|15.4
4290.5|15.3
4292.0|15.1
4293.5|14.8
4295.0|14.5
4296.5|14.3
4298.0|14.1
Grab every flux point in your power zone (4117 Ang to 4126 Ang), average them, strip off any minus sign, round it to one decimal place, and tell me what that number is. 13.9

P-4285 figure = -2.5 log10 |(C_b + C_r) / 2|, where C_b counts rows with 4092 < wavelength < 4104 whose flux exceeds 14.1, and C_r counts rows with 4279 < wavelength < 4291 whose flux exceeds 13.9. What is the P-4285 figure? -1.95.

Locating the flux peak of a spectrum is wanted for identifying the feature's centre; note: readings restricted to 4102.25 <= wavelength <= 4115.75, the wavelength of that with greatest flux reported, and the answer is 4103.0 Ang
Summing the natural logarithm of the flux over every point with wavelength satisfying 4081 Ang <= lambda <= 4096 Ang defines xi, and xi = 26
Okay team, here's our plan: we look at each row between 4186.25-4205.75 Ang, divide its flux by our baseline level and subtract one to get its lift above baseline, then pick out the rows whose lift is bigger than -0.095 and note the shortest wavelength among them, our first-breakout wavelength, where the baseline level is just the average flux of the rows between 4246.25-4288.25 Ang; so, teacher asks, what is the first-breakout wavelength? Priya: 4187.0 Ang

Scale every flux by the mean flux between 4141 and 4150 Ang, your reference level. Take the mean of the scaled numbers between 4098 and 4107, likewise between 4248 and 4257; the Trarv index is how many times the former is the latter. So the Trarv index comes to 0.90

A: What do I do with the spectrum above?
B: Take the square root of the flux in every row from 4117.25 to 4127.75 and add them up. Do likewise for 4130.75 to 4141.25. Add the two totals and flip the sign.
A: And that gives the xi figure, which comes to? -52.3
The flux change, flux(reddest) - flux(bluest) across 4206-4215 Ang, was 4.0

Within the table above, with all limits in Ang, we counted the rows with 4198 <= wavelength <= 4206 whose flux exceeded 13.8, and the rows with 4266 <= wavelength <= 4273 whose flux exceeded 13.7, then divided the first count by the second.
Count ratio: 0.80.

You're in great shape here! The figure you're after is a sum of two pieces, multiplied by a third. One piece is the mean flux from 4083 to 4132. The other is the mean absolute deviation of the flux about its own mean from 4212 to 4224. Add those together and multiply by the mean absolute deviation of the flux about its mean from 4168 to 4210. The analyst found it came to 13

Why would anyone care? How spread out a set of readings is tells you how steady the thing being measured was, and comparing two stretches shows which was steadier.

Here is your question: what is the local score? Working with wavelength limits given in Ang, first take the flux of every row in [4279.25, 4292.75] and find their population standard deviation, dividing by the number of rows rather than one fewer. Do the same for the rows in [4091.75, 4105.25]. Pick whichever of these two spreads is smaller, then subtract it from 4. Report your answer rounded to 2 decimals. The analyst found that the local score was 3.56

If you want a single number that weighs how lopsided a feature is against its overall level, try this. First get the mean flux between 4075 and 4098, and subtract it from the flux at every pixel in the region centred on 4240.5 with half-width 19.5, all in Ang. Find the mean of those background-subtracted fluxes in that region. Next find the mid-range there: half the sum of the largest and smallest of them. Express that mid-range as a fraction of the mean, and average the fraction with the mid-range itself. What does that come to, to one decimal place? 1.3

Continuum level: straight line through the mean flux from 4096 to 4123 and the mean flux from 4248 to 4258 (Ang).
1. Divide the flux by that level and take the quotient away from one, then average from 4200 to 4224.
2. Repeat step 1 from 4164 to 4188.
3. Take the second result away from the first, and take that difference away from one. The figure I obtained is 1.01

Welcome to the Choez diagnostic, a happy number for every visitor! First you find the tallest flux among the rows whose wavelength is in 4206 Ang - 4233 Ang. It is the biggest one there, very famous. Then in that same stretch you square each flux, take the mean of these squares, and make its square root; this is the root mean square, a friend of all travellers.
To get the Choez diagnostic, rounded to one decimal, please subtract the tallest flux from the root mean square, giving -1.9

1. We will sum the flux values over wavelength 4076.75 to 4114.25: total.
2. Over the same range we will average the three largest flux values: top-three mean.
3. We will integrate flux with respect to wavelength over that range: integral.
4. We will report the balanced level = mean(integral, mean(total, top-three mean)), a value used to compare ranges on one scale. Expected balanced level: 340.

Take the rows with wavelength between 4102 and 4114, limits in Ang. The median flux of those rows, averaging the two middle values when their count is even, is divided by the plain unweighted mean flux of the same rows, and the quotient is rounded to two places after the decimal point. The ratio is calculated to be 1.00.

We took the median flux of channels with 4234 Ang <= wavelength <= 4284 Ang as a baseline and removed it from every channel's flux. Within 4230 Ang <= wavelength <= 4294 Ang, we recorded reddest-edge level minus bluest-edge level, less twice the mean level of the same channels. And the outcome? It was 1.7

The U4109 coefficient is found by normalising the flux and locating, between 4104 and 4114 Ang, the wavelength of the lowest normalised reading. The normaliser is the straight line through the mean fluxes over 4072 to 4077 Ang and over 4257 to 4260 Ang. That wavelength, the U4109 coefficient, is 4107.5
